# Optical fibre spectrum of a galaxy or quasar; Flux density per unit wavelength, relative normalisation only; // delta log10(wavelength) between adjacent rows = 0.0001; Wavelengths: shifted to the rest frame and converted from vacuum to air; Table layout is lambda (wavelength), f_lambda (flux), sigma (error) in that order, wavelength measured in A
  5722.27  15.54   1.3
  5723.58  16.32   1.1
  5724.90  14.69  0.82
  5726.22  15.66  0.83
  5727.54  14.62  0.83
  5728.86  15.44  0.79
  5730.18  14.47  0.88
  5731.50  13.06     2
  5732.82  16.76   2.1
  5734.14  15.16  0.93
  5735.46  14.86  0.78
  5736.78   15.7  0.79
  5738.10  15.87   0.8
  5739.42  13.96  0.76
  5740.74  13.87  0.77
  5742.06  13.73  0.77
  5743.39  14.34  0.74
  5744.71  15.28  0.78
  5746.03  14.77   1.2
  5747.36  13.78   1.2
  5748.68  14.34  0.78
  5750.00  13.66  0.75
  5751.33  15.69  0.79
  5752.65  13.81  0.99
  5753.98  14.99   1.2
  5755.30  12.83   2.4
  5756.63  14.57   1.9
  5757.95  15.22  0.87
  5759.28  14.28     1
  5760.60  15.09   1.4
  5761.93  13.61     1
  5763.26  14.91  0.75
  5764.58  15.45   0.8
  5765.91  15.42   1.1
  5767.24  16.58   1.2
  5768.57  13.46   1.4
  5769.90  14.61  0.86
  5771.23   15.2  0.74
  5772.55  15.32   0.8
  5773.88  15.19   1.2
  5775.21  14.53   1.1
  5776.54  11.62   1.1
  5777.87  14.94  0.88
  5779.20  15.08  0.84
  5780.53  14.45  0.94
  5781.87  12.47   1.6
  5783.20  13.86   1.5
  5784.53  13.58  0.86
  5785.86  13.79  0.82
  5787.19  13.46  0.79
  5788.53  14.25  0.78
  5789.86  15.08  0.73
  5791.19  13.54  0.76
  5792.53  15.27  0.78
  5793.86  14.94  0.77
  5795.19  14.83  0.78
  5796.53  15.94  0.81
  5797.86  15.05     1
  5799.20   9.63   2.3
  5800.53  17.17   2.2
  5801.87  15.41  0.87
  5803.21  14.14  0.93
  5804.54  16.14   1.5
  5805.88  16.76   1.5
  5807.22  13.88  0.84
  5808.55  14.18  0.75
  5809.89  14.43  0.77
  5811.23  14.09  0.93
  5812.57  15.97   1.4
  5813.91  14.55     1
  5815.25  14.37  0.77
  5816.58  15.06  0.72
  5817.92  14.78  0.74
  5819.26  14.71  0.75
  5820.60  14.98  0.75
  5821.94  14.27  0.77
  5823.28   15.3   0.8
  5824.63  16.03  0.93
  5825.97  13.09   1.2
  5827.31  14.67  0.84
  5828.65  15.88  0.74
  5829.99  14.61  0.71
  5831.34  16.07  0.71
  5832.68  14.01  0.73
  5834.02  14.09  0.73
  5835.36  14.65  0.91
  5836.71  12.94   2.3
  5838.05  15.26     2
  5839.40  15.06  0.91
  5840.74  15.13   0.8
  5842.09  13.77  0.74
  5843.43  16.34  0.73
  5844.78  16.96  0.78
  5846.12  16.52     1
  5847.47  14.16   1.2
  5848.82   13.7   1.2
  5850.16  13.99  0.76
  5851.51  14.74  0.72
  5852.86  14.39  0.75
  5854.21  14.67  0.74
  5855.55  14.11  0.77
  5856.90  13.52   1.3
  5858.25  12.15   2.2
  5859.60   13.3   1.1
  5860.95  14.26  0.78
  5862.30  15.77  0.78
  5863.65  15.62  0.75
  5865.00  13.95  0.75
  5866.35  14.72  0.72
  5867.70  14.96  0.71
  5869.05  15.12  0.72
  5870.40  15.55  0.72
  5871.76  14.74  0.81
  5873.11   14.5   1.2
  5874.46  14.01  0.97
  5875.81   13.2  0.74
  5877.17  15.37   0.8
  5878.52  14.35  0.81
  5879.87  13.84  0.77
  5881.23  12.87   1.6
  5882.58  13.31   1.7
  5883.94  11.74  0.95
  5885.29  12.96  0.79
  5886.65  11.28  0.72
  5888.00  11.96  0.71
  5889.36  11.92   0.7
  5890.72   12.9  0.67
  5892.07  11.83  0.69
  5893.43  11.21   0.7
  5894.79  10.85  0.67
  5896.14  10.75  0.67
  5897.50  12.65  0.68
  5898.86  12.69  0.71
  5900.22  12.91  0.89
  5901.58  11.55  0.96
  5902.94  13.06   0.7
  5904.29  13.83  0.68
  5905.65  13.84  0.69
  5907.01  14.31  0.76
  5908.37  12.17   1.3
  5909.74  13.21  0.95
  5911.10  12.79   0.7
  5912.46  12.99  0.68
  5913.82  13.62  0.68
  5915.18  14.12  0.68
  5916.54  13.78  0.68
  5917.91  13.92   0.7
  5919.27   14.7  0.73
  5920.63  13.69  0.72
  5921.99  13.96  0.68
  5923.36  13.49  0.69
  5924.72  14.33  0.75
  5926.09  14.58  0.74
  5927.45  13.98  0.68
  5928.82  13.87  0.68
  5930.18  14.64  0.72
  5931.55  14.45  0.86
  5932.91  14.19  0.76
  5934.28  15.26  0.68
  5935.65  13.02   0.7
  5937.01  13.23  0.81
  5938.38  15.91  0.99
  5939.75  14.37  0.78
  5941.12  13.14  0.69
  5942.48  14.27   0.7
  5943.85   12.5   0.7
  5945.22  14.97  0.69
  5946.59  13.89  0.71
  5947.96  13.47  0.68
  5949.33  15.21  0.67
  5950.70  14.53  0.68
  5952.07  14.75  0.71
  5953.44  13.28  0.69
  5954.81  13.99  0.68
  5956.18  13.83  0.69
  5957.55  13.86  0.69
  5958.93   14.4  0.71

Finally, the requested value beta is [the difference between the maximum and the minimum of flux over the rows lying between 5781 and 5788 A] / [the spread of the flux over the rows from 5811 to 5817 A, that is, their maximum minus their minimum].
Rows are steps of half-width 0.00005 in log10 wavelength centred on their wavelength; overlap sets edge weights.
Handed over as 0.74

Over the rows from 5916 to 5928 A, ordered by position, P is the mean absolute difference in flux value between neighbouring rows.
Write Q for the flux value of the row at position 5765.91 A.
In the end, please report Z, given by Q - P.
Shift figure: 14.9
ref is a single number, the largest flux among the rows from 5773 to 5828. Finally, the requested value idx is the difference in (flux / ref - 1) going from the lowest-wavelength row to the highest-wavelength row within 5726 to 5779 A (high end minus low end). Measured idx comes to -0.04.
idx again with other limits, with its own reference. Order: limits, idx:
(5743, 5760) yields 0.00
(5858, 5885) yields -0.02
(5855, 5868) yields 0.05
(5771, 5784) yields -0.08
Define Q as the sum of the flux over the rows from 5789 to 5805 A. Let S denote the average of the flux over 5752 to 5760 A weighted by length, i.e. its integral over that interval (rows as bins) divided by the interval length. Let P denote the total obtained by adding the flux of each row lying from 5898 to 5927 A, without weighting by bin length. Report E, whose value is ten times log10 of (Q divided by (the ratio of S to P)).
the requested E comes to 35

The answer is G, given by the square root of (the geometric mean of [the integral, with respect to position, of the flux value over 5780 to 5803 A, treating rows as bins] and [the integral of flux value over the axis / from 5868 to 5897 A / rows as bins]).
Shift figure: 18.8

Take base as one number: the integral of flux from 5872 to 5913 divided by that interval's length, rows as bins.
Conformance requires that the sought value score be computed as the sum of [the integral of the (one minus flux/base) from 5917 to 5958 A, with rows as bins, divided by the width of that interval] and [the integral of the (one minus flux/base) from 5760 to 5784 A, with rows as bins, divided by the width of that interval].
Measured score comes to -0.230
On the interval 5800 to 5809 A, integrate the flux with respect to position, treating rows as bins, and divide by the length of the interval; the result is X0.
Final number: 15.4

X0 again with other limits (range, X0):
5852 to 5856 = 14.4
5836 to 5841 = 14.5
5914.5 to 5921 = 14.1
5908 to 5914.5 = 13.0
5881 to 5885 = 12.7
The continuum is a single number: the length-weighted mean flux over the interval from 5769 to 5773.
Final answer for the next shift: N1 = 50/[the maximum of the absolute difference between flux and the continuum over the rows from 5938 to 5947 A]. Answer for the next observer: 20.3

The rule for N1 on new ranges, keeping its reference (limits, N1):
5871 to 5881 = 28.4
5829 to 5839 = 24.8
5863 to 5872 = 49.6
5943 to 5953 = 20.3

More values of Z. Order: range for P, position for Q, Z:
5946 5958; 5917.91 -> 13.2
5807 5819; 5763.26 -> 14.2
